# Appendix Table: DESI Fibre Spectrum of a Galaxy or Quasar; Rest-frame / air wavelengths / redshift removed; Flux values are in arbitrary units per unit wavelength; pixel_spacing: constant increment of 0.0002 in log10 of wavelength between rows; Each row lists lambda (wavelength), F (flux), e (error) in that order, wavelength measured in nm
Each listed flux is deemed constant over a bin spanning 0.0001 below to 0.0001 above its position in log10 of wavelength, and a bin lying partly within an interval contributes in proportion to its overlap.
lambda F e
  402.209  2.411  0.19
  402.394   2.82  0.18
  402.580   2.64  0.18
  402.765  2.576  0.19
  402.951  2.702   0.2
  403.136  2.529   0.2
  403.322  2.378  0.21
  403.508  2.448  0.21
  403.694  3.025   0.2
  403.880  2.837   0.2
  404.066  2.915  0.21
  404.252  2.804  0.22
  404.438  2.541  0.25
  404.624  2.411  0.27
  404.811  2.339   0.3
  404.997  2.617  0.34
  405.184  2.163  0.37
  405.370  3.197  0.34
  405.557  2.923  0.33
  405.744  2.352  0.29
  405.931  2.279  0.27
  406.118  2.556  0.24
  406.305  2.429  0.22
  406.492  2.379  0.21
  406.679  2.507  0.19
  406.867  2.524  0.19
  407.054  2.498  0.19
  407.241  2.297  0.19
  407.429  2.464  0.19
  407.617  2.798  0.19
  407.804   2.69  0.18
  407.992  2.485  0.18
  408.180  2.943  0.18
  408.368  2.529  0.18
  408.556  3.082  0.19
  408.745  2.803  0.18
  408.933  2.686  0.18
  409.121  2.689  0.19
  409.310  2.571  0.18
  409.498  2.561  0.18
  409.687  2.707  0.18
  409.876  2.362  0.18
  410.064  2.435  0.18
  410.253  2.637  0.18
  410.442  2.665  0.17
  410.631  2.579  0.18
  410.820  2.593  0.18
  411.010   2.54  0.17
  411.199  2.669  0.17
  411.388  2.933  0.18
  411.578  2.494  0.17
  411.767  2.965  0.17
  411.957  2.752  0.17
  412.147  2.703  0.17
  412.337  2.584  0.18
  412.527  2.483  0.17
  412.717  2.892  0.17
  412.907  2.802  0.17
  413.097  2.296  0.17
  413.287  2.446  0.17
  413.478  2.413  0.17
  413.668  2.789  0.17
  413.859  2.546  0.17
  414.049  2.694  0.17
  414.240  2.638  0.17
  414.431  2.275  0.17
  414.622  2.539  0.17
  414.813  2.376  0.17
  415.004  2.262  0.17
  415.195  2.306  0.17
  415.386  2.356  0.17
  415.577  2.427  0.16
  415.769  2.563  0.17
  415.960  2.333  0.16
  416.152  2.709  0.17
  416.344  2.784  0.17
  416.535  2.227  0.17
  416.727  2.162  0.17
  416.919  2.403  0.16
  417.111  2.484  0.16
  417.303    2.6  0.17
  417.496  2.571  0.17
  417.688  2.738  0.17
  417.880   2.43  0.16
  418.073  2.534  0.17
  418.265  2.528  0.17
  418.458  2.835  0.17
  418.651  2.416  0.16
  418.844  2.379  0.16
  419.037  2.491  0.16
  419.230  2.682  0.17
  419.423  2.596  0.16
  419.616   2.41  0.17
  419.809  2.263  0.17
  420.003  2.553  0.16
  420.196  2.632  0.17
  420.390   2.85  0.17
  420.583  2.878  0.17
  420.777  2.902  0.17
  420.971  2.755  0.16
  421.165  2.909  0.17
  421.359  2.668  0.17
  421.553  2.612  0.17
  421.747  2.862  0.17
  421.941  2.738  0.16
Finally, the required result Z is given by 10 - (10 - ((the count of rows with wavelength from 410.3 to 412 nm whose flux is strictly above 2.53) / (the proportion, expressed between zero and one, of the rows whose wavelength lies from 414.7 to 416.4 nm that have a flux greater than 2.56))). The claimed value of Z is 24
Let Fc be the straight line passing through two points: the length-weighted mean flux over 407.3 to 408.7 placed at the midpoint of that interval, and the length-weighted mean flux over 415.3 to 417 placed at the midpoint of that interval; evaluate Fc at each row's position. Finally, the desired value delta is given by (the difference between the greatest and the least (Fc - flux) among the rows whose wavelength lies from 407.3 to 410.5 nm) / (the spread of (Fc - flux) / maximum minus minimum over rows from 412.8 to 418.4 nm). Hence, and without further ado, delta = 1.1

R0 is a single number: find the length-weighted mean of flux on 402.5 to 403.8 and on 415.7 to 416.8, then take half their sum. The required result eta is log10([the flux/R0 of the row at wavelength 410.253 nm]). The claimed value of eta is 0.016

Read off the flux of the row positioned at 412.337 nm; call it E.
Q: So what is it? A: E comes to 2.584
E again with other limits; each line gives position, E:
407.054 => 2.498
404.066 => 2.915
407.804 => 2.69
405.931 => 2.279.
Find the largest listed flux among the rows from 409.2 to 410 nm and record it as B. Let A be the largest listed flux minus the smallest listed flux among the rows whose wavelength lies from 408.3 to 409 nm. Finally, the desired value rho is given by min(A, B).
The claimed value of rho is 0.55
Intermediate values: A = 0.55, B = 2.707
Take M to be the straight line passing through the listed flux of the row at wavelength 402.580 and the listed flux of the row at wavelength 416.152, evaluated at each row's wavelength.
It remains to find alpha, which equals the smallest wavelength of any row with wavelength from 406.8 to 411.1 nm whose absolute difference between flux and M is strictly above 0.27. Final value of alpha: 407.241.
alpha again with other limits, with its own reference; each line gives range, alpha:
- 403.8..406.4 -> 404.811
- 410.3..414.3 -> 411.767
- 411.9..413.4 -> 413.097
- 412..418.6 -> 413.097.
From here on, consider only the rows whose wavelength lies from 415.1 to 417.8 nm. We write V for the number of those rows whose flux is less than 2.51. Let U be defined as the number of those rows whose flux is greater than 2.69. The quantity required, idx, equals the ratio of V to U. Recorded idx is 2.7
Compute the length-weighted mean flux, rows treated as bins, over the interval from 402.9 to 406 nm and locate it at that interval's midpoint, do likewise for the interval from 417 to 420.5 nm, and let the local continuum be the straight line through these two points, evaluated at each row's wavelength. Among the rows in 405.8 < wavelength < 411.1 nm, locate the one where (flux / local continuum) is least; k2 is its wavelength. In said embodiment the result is 405.931 nm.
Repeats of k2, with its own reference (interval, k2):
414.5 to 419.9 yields 416.727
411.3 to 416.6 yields 416.535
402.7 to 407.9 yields 405.184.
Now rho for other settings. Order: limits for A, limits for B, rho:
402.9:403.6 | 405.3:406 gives 0.32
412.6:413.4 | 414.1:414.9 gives 0.60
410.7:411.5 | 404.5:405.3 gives 0.39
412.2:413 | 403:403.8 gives 0.41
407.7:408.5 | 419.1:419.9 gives 0.46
